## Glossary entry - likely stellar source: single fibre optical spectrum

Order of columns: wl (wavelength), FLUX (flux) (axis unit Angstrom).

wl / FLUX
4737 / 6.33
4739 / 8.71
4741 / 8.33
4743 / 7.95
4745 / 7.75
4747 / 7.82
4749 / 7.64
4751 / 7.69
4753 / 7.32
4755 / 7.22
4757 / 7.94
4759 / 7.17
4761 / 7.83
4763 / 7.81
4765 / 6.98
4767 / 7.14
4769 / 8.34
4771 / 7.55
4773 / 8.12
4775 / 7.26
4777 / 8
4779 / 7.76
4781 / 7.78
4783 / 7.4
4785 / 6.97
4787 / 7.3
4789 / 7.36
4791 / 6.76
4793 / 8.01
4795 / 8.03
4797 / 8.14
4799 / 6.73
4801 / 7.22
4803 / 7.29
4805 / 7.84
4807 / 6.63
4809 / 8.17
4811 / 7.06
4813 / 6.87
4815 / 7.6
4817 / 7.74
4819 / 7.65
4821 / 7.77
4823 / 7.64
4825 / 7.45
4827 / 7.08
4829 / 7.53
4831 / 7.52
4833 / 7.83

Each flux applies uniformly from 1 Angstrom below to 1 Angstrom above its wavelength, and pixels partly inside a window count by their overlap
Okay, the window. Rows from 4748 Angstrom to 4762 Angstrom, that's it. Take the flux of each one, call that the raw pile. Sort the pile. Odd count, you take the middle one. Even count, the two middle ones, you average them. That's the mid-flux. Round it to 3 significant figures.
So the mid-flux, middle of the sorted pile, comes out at 7.64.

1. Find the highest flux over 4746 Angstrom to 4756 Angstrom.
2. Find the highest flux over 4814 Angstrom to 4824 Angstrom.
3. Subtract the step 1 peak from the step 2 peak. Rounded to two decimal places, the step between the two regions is -0.05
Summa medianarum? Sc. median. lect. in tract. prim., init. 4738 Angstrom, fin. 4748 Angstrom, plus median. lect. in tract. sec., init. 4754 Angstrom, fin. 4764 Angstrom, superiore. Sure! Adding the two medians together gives 15.8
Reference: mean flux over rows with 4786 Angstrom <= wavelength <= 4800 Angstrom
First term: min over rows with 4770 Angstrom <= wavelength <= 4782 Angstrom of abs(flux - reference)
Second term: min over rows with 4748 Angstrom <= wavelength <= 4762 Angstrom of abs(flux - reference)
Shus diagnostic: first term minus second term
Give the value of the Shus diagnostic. -0.08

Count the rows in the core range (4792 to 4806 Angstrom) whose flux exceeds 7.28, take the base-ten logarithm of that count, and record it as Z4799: 0.70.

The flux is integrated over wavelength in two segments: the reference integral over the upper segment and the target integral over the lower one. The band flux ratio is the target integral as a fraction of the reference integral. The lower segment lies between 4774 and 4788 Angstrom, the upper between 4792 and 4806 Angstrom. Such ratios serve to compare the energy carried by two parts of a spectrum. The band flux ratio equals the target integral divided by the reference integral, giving 0.99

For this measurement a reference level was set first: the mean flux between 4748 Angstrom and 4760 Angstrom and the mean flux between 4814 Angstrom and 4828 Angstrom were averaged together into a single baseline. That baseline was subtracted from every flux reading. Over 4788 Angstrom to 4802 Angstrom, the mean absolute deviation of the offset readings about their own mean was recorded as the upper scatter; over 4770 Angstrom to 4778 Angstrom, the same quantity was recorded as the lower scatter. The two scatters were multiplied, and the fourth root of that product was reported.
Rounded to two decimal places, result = 0.64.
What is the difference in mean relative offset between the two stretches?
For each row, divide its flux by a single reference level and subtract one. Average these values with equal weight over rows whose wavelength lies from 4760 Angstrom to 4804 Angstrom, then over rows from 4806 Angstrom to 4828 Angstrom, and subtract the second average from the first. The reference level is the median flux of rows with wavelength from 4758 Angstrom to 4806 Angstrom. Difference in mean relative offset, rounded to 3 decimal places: 0.015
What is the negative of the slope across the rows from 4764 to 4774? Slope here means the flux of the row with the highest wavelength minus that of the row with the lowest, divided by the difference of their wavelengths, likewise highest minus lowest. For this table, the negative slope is -0.14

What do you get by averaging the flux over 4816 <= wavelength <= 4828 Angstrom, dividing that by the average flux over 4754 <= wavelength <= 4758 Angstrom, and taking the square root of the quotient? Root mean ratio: 1.00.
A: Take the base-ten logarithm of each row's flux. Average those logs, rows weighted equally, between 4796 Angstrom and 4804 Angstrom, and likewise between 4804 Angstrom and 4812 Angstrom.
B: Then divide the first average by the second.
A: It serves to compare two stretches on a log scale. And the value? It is 1.00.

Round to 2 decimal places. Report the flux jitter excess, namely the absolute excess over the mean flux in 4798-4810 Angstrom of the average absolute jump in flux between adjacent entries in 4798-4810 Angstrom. 6.54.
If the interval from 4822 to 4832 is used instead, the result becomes 7.19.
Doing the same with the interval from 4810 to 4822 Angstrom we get 7.19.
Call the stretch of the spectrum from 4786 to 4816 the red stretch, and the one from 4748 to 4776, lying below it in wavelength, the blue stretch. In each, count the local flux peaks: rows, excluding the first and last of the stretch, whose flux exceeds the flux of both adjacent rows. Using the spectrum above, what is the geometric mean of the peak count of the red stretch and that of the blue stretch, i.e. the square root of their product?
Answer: 4.5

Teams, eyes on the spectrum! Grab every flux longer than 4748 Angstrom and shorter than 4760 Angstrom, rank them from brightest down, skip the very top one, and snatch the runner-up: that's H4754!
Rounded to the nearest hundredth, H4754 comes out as 7.69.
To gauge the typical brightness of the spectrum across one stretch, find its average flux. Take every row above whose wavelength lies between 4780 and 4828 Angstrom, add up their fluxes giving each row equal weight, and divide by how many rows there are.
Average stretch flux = 7.44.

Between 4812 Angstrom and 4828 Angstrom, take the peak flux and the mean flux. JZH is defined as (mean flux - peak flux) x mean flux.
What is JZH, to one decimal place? -2.2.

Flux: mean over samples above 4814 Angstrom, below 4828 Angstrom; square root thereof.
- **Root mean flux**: 2.75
